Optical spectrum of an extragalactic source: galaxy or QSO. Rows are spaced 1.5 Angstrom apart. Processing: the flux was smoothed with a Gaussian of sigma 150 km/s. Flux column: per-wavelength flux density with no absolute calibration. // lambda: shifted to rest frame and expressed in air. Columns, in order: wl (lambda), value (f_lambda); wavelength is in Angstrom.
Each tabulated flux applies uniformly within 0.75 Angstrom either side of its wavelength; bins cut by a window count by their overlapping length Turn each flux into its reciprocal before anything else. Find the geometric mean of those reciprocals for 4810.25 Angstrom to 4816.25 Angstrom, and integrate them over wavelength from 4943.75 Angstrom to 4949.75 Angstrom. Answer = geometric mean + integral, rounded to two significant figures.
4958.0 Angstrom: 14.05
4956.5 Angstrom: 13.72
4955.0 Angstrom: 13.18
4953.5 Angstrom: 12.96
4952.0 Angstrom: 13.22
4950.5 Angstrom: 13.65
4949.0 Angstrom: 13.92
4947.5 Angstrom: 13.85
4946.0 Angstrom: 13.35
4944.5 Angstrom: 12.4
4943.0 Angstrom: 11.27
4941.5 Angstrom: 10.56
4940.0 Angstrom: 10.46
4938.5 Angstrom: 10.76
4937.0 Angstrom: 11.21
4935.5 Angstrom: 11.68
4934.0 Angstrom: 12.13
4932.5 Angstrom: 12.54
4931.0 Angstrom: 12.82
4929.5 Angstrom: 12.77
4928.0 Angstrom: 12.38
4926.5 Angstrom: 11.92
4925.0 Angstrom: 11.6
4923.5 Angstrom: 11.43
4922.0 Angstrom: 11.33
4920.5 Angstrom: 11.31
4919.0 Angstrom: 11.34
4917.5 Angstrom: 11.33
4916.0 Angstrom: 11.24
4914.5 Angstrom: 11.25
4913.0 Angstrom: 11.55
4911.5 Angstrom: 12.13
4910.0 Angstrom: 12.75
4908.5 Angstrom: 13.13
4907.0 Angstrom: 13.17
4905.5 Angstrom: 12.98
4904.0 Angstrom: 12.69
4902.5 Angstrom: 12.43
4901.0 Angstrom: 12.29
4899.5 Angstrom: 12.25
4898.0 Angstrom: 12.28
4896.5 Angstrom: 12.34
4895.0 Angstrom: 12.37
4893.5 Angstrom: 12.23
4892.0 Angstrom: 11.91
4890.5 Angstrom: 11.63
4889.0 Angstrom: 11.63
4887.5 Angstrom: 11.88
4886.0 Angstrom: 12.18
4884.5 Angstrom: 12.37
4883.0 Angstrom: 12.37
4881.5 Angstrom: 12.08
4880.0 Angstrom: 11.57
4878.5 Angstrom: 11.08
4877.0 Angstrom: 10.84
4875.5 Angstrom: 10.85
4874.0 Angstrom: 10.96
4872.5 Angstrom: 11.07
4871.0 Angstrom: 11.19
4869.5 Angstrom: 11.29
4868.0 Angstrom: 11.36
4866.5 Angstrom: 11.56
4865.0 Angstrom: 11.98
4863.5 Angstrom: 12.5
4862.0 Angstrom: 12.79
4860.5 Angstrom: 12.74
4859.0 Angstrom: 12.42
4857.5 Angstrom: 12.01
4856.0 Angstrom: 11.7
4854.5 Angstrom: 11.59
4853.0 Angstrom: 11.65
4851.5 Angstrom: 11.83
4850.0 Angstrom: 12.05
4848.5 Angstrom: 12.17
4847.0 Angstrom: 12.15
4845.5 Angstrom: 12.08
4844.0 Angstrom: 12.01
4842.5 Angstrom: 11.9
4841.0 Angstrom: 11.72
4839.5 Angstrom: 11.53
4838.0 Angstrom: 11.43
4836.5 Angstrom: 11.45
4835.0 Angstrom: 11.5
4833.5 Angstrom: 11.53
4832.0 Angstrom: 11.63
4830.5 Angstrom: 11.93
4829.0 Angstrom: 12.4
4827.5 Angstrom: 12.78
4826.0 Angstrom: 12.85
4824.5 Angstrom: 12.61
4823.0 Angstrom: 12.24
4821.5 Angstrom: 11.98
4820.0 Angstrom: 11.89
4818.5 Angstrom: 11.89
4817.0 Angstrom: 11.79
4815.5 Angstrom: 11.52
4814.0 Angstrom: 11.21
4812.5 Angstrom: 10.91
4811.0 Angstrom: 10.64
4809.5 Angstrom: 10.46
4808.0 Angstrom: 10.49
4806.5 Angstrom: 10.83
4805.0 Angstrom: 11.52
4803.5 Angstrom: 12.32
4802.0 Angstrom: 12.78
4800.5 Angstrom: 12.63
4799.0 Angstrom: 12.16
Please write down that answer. 0.54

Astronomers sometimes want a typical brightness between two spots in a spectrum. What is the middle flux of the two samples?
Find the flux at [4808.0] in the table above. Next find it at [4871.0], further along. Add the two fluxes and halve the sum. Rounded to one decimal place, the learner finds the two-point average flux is 10.8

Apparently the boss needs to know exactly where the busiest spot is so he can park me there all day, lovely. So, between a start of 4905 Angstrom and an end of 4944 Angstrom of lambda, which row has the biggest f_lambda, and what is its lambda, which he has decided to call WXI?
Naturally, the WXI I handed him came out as 4907.0 Angstrom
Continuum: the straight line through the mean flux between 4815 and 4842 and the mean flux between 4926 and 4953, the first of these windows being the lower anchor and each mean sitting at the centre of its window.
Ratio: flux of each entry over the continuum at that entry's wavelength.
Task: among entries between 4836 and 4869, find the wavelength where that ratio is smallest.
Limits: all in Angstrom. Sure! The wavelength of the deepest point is 4868.0 Angstrom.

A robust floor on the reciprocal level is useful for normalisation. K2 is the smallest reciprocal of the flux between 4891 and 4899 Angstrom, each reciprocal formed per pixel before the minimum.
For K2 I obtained 0.081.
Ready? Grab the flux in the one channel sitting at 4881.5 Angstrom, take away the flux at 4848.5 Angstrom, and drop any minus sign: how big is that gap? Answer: 0.1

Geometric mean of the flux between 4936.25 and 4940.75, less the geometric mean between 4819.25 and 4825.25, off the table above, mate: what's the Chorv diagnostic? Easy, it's -1.4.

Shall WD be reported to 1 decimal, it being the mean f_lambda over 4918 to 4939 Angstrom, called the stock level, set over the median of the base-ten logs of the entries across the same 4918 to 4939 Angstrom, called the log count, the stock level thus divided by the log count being 11.1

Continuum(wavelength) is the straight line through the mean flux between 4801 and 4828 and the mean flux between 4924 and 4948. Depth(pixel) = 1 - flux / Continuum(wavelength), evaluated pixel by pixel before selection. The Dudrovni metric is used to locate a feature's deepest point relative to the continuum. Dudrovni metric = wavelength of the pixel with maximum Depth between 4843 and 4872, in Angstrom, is 4871.0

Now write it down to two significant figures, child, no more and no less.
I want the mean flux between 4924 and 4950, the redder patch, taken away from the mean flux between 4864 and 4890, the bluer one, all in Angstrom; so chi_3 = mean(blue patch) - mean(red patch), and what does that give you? -0.55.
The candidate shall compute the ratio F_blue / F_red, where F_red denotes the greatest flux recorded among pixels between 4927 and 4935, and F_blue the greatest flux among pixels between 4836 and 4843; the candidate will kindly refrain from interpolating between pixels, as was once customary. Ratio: 0.93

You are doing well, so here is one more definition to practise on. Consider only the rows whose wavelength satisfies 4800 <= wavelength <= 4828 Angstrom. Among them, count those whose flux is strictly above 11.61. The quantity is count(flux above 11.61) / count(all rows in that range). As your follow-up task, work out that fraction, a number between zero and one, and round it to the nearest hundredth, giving 0.58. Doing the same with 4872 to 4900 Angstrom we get 0.68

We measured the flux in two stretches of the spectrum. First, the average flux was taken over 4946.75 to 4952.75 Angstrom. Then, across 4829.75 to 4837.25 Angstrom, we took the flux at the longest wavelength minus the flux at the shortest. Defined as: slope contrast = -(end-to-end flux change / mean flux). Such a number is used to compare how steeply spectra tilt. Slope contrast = 0.04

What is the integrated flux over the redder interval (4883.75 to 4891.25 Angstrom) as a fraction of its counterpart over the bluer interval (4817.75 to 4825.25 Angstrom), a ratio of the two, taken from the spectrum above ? 0.98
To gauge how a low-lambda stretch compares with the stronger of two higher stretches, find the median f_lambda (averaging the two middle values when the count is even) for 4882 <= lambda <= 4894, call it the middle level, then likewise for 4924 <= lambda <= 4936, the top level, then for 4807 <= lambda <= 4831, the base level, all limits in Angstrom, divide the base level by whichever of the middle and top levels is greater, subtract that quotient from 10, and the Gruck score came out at 9.03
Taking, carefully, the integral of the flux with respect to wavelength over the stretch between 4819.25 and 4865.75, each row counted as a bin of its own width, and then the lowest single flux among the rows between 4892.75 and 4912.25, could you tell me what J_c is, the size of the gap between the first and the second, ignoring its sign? 547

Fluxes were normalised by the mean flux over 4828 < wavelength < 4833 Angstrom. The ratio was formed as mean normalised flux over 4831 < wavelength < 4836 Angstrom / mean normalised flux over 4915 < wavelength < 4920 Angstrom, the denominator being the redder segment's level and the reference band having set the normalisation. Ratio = 1.02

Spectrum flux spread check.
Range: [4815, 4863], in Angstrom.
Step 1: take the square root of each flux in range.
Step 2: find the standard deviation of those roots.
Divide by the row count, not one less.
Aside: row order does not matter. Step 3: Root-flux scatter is 0.060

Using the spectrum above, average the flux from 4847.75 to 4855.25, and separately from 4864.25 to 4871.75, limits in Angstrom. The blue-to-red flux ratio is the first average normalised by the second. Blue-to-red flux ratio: 1.03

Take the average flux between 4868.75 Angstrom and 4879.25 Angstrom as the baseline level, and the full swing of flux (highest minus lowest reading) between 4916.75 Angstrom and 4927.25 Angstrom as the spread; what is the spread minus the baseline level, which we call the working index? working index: -10.4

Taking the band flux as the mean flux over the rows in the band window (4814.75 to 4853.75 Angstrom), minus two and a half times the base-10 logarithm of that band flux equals -2.69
